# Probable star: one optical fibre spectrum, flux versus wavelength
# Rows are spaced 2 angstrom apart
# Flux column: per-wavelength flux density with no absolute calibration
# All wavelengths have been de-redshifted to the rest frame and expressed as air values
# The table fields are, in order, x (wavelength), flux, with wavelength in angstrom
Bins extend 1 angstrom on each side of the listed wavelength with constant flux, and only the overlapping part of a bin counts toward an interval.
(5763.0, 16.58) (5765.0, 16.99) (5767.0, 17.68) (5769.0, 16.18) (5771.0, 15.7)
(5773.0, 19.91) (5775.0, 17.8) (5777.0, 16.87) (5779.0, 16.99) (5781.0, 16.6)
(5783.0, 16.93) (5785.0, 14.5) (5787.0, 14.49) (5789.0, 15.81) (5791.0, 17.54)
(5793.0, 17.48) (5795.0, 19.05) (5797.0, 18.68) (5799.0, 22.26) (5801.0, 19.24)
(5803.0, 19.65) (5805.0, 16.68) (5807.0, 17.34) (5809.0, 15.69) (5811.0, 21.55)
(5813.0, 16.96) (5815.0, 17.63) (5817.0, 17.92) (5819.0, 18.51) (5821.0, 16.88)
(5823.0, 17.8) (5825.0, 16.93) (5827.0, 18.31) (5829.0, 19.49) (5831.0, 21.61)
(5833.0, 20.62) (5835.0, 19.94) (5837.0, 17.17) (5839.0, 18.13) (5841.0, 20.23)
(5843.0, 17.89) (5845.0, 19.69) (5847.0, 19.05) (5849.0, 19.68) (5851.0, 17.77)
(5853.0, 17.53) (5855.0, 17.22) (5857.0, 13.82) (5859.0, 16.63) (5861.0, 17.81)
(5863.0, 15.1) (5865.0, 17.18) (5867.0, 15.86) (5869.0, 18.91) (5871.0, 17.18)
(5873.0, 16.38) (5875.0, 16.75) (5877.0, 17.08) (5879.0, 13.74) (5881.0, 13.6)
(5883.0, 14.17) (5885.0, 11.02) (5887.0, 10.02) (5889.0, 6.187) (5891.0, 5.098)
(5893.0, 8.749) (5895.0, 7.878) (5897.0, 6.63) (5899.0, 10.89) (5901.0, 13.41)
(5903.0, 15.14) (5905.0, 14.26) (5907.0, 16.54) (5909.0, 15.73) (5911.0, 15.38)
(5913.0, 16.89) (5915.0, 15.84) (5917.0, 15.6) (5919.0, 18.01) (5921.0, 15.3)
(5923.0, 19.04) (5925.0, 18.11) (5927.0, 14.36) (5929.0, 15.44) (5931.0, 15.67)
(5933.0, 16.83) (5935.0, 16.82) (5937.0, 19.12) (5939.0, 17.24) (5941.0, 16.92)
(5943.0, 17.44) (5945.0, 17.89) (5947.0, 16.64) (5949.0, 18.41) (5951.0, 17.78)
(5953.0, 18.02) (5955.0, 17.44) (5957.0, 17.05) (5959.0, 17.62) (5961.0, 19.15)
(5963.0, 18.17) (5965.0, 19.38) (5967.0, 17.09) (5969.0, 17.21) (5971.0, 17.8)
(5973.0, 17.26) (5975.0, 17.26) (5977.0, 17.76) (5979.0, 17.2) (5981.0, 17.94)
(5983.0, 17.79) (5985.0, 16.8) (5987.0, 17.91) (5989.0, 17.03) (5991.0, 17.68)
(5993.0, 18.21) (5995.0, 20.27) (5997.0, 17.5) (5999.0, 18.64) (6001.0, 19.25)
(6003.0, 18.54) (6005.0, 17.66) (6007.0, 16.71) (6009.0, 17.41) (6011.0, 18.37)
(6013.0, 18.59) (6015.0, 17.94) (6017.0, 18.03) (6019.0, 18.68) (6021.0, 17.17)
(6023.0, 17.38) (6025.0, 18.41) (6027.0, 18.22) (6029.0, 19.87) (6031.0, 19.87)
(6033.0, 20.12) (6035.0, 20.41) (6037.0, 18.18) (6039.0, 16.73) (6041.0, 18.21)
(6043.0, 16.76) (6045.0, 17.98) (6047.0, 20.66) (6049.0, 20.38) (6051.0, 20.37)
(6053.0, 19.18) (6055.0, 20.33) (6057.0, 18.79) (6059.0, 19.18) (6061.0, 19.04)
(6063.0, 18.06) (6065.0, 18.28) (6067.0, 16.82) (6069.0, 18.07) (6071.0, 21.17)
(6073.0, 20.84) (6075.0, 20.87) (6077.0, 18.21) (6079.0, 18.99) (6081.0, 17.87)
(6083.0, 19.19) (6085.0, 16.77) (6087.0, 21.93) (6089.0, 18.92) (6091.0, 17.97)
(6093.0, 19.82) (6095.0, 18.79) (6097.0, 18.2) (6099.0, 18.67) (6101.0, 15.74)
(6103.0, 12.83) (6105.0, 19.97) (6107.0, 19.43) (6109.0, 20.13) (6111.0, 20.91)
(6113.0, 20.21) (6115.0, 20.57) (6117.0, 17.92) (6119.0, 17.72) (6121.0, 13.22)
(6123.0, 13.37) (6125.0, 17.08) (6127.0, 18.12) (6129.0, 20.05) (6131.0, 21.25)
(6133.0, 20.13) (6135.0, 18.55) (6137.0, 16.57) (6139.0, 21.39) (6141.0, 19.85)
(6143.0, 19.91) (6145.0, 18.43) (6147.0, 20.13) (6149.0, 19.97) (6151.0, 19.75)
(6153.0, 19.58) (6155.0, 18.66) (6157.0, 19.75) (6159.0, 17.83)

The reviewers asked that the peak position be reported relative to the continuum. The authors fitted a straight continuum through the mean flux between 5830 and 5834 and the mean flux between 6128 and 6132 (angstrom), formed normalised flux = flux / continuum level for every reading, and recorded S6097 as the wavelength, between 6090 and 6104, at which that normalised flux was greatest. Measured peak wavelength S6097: 6093.0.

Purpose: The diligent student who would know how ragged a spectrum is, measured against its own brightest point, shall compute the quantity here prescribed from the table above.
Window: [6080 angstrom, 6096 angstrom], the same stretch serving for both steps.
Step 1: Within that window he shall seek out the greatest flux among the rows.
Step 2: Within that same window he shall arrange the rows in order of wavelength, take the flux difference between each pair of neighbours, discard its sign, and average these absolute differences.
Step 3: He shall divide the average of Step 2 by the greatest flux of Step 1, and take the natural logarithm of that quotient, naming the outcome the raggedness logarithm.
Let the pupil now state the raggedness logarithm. -2.3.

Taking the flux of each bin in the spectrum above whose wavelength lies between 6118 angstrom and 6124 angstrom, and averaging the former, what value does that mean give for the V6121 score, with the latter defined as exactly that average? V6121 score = 14.8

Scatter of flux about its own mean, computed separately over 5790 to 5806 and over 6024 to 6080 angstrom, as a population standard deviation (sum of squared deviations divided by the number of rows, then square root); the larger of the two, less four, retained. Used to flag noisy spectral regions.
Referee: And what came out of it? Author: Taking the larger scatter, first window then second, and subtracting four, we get -2.4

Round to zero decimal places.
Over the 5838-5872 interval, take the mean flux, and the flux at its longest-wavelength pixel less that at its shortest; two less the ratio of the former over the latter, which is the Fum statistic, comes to 21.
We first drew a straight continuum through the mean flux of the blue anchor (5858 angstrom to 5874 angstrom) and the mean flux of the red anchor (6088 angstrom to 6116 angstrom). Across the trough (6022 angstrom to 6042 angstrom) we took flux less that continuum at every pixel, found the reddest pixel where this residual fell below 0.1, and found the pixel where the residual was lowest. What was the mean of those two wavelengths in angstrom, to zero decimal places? 6040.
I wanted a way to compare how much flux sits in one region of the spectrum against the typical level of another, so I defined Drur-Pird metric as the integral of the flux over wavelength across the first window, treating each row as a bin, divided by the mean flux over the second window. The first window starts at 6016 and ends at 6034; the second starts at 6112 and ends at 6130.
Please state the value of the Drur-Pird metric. 19.1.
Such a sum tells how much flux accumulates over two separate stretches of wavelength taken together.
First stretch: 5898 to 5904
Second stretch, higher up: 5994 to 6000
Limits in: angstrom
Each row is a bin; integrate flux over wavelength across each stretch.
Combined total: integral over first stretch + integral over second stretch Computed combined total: 192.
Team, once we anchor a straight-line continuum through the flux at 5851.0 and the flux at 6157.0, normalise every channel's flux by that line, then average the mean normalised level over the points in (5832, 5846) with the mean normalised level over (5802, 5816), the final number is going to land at 1.05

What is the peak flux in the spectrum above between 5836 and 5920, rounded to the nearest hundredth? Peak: 20.23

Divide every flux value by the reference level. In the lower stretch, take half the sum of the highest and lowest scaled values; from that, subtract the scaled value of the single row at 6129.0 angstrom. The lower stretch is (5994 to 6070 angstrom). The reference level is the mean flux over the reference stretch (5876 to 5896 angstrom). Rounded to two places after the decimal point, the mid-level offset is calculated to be -0.13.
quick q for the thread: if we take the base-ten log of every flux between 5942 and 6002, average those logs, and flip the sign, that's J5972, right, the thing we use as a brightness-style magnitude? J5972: -1.25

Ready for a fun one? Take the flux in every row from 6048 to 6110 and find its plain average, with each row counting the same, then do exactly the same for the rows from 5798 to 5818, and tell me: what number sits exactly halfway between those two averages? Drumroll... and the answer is 18.7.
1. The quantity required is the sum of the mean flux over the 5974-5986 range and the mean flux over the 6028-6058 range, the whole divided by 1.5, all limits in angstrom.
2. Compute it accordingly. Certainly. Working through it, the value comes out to 24.4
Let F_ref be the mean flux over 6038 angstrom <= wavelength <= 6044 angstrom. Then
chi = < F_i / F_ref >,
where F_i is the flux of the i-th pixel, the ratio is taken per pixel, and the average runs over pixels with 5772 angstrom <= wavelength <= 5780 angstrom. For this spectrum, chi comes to 1.04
